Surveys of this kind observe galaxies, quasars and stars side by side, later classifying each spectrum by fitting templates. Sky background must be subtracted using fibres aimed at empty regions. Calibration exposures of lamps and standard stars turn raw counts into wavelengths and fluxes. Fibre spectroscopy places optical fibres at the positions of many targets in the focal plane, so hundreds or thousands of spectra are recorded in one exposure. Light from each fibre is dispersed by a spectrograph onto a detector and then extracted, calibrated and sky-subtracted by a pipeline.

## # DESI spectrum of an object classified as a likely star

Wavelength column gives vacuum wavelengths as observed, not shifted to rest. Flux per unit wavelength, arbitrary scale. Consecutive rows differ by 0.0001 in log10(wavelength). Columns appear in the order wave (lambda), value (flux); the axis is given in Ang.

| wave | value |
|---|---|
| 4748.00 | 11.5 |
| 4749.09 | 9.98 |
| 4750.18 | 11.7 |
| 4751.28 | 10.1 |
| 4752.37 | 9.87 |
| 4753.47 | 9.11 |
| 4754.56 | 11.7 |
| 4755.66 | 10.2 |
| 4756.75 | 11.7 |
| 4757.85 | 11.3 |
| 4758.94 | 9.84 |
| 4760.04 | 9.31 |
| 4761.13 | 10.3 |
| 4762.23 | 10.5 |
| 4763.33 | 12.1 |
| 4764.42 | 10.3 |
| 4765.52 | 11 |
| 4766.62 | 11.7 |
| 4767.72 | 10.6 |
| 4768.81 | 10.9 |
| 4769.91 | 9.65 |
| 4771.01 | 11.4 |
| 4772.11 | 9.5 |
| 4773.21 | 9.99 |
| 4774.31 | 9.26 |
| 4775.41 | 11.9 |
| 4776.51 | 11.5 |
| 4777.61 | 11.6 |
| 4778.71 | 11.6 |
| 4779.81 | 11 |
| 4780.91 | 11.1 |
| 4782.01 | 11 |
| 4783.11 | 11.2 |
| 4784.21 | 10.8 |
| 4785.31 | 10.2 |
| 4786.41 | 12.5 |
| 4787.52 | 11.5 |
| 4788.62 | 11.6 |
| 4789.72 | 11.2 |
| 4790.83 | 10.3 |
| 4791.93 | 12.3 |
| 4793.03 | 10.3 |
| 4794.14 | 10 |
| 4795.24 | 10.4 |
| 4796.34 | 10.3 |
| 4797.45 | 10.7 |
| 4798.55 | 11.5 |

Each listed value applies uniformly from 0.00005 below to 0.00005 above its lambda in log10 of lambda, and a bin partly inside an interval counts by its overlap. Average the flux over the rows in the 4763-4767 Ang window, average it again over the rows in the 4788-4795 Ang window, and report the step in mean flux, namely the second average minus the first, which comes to -0.3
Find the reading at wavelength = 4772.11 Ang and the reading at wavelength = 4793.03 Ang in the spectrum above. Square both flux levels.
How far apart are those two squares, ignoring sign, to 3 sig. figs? 15.8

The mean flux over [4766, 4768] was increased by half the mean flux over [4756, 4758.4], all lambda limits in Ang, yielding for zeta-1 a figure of 16.9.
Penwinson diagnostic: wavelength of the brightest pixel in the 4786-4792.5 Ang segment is 4786.41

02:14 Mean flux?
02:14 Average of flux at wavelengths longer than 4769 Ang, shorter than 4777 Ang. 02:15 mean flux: 10.5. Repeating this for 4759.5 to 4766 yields 10.6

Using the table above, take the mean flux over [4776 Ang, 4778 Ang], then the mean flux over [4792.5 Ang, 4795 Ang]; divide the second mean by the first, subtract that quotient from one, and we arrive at 0.12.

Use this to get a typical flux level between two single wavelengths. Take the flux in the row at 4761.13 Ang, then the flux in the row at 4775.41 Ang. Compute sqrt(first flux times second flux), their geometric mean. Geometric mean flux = 11.1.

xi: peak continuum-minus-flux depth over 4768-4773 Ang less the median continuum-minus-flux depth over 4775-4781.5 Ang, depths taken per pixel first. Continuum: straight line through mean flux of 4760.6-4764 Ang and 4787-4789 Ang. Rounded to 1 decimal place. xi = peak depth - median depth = 1.9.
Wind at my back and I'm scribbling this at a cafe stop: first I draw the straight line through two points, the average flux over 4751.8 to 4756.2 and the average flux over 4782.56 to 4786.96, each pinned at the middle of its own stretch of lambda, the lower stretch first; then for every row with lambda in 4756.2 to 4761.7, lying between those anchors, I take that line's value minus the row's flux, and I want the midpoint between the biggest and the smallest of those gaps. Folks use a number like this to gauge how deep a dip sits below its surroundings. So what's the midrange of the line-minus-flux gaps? -0.15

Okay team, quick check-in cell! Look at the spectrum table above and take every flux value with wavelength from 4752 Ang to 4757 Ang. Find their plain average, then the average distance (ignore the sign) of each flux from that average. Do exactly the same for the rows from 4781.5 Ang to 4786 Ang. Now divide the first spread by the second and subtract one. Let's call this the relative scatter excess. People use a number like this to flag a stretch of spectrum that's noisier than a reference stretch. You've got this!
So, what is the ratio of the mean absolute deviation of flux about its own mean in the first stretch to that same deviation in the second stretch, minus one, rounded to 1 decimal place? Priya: 2.2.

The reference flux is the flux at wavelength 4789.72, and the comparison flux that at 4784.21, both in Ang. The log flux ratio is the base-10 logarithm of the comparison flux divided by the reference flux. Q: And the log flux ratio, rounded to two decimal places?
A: -0.02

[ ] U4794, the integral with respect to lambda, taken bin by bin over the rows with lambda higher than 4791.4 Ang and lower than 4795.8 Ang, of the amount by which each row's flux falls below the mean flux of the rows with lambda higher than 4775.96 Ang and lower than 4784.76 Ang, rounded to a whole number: 2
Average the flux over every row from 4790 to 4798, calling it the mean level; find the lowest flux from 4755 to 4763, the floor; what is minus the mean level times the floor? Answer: -99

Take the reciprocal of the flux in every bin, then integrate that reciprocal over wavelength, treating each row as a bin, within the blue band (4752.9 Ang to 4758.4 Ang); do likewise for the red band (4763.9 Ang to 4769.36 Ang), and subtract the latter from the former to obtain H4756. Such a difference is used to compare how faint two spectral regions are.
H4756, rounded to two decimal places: 0.01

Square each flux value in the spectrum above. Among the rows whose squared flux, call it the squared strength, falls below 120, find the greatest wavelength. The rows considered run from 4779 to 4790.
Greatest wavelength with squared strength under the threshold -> 4785.31 Ang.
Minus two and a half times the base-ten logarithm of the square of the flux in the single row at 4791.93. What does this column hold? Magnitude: -5.45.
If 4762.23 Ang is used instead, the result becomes -5.11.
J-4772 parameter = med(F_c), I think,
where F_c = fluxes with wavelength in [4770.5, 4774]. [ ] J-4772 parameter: 10.0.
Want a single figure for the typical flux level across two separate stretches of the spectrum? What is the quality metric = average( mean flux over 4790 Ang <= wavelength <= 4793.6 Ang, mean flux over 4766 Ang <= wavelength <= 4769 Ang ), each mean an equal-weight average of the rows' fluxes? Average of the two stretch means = 11.0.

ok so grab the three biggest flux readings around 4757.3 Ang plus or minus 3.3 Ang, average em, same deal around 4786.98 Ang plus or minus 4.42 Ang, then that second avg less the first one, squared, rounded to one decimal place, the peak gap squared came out 0.1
